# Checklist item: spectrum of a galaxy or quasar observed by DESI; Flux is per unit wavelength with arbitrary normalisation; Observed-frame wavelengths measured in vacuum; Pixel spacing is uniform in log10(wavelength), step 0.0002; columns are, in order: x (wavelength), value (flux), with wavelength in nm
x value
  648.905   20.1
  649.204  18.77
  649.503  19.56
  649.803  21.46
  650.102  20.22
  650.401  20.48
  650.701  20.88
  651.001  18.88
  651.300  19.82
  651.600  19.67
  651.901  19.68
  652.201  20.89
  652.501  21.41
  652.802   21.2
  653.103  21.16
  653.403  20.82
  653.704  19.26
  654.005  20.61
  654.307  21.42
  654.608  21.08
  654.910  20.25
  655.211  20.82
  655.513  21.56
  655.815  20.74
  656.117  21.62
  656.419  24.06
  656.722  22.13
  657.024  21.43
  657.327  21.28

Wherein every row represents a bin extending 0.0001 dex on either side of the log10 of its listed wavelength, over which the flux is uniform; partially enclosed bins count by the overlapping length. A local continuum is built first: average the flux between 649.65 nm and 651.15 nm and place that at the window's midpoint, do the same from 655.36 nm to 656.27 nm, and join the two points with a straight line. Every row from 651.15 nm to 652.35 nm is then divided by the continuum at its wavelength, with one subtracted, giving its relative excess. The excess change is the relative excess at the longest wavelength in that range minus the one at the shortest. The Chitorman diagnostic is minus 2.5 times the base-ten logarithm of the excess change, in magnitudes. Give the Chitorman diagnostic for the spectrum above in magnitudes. 3.38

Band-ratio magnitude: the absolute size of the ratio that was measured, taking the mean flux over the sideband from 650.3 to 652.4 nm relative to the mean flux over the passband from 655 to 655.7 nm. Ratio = 0.95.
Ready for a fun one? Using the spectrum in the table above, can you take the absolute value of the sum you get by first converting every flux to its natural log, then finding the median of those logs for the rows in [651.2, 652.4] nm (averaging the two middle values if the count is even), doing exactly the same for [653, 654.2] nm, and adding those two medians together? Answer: 6.01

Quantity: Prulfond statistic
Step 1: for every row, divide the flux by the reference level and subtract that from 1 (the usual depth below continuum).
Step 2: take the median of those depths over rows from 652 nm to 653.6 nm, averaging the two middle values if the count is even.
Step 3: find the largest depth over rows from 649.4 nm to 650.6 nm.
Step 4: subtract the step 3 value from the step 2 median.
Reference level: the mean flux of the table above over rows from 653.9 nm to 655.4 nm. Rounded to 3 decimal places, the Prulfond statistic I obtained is -0.077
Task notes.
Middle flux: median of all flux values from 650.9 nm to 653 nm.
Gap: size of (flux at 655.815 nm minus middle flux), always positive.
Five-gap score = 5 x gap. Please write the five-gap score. 4.6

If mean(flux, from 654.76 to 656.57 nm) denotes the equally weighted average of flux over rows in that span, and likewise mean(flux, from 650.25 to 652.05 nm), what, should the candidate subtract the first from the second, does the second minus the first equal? -1.6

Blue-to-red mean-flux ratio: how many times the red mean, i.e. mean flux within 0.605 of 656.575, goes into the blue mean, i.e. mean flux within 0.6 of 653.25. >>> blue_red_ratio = 0.92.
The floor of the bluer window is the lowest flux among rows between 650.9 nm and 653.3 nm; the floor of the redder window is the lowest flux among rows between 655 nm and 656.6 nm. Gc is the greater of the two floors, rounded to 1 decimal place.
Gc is 20.7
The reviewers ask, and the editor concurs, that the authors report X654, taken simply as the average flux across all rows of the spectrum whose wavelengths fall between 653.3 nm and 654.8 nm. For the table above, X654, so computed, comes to 20.6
